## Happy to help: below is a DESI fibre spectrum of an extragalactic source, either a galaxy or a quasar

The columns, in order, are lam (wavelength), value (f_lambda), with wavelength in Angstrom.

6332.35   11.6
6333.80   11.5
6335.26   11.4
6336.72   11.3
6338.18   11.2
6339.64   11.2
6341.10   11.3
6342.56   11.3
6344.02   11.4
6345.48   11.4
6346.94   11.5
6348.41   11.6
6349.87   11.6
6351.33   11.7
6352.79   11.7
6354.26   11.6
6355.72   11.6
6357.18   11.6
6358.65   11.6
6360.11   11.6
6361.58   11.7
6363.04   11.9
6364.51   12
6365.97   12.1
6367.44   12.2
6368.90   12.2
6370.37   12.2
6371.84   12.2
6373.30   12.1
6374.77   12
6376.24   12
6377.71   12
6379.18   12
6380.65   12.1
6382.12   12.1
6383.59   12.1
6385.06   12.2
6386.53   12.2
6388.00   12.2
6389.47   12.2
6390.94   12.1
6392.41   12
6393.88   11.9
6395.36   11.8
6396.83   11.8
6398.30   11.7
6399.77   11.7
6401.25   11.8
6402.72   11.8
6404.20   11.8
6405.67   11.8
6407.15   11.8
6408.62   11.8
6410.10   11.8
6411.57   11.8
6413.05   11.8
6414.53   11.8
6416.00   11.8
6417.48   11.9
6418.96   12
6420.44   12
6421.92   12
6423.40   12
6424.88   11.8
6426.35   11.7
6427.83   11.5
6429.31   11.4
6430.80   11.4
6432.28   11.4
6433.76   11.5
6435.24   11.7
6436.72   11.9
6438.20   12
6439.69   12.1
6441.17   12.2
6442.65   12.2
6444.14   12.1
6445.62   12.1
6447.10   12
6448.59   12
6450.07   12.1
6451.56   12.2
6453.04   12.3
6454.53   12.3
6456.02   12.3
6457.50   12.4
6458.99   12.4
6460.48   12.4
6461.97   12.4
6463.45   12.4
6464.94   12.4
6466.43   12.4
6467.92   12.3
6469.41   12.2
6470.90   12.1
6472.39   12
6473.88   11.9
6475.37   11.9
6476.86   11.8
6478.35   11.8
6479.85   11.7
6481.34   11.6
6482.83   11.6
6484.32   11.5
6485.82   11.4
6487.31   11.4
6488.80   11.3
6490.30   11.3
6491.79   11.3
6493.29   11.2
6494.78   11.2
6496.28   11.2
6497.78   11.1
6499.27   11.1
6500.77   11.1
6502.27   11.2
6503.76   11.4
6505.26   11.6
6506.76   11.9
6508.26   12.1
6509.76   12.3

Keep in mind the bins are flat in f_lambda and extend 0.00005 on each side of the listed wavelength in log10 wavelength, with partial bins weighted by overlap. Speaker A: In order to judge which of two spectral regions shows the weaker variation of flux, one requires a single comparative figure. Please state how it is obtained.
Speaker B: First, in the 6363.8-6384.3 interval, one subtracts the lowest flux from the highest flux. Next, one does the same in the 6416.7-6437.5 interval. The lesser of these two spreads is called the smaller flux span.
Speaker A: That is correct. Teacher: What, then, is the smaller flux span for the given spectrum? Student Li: 0.2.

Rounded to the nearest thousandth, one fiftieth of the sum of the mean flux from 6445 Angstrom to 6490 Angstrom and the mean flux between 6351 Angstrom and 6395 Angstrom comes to 0.480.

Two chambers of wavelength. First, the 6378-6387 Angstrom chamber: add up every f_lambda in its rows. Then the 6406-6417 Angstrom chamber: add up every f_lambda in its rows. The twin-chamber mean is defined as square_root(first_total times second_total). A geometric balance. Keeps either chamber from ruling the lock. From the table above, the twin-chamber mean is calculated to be 77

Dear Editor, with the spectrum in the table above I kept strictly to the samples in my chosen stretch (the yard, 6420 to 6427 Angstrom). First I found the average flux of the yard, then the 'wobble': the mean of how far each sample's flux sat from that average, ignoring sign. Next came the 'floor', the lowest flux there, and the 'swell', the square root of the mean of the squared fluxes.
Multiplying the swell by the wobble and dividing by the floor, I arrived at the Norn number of 0.12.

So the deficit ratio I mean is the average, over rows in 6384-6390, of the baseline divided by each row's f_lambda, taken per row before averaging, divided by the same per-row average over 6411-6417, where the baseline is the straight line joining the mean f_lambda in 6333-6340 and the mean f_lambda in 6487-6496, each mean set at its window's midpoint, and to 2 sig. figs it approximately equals 0.97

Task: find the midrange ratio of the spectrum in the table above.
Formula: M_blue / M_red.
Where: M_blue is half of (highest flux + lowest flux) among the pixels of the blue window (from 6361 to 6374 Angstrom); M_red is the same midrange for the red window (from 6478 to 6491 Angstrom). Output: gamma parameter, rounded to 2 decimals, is 1.03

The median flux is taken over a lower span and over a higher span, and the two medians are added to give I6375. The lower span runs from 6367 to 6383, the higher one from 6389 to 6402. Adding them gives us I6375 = 23.9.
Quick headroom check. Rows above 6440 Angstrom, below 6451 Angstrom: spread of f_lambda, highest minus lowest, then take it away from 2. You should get 1.80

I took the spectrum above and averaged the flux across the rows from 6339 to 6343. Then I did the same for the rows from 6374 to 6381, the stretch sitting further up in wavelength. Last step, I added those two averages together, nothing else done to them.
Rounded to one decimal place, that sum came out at 23.3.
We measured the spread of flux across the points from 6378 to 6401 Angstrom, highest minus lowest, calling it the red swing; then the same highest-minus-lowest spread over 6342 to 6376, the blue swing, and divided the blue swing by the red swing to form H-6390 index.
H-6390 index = 1.8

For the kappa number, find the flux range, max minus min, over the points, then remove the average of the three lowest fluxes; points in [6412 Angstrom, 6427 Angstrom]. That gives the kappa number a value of -11.5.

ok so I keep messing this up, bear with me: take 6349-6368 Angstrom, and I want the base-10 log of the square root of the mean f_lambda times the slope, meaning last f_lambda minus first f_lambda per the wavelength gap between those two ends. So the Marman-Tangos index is -0.2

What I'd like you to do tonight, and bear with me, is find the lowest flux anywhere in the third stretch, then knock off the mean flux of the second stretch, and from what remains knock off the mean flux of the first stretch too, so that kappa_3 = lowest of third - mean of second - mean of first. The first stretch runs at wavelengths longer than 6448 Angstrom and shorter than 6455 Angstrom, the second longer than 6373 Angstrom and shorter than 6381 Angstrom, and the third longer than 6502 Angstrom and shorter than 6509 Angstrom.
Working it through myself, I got -13.0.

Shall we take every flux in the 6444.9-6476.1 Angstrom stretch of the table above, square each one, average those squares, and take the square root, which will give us 12.2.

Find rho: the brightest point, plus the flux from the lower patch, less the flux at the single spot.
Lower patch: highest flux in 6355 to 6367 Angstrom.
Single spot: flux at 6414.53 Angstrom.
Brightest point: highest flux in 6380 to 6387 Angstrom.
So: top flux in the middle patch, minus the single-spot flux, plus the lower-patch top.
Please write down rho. 12.5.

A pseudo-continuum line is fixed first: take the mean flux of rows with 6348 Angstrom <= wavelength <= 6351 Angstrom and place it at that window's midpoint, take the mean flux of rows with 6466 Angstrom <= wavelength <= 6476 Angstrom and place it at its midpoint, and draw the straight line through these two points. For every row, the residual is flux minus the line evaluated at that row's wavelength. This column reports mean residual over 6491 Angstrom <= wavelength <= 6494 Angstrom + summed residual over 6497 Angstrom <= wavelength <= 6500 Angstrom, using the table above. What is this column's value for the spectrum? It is -3.2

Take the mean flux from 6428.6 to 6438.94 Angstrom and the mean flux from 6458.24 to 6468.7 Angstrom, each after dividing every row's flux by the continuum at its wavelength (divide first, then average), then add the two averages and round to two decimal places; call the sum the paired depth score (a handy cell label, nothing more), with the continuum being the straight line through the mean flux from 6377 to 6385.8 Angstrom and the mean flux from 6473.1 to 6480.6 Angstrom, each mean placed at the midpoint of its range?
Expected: 2.02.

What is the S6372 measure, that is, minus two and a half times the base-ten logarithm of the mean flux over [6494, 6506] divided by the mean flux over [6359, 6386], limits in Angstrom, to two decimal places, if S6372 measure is 0.07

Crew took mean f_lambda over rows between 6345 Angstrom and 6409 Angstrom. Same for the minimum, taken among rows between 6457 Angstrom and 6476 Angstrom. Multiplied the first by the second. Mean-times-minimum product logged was 141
